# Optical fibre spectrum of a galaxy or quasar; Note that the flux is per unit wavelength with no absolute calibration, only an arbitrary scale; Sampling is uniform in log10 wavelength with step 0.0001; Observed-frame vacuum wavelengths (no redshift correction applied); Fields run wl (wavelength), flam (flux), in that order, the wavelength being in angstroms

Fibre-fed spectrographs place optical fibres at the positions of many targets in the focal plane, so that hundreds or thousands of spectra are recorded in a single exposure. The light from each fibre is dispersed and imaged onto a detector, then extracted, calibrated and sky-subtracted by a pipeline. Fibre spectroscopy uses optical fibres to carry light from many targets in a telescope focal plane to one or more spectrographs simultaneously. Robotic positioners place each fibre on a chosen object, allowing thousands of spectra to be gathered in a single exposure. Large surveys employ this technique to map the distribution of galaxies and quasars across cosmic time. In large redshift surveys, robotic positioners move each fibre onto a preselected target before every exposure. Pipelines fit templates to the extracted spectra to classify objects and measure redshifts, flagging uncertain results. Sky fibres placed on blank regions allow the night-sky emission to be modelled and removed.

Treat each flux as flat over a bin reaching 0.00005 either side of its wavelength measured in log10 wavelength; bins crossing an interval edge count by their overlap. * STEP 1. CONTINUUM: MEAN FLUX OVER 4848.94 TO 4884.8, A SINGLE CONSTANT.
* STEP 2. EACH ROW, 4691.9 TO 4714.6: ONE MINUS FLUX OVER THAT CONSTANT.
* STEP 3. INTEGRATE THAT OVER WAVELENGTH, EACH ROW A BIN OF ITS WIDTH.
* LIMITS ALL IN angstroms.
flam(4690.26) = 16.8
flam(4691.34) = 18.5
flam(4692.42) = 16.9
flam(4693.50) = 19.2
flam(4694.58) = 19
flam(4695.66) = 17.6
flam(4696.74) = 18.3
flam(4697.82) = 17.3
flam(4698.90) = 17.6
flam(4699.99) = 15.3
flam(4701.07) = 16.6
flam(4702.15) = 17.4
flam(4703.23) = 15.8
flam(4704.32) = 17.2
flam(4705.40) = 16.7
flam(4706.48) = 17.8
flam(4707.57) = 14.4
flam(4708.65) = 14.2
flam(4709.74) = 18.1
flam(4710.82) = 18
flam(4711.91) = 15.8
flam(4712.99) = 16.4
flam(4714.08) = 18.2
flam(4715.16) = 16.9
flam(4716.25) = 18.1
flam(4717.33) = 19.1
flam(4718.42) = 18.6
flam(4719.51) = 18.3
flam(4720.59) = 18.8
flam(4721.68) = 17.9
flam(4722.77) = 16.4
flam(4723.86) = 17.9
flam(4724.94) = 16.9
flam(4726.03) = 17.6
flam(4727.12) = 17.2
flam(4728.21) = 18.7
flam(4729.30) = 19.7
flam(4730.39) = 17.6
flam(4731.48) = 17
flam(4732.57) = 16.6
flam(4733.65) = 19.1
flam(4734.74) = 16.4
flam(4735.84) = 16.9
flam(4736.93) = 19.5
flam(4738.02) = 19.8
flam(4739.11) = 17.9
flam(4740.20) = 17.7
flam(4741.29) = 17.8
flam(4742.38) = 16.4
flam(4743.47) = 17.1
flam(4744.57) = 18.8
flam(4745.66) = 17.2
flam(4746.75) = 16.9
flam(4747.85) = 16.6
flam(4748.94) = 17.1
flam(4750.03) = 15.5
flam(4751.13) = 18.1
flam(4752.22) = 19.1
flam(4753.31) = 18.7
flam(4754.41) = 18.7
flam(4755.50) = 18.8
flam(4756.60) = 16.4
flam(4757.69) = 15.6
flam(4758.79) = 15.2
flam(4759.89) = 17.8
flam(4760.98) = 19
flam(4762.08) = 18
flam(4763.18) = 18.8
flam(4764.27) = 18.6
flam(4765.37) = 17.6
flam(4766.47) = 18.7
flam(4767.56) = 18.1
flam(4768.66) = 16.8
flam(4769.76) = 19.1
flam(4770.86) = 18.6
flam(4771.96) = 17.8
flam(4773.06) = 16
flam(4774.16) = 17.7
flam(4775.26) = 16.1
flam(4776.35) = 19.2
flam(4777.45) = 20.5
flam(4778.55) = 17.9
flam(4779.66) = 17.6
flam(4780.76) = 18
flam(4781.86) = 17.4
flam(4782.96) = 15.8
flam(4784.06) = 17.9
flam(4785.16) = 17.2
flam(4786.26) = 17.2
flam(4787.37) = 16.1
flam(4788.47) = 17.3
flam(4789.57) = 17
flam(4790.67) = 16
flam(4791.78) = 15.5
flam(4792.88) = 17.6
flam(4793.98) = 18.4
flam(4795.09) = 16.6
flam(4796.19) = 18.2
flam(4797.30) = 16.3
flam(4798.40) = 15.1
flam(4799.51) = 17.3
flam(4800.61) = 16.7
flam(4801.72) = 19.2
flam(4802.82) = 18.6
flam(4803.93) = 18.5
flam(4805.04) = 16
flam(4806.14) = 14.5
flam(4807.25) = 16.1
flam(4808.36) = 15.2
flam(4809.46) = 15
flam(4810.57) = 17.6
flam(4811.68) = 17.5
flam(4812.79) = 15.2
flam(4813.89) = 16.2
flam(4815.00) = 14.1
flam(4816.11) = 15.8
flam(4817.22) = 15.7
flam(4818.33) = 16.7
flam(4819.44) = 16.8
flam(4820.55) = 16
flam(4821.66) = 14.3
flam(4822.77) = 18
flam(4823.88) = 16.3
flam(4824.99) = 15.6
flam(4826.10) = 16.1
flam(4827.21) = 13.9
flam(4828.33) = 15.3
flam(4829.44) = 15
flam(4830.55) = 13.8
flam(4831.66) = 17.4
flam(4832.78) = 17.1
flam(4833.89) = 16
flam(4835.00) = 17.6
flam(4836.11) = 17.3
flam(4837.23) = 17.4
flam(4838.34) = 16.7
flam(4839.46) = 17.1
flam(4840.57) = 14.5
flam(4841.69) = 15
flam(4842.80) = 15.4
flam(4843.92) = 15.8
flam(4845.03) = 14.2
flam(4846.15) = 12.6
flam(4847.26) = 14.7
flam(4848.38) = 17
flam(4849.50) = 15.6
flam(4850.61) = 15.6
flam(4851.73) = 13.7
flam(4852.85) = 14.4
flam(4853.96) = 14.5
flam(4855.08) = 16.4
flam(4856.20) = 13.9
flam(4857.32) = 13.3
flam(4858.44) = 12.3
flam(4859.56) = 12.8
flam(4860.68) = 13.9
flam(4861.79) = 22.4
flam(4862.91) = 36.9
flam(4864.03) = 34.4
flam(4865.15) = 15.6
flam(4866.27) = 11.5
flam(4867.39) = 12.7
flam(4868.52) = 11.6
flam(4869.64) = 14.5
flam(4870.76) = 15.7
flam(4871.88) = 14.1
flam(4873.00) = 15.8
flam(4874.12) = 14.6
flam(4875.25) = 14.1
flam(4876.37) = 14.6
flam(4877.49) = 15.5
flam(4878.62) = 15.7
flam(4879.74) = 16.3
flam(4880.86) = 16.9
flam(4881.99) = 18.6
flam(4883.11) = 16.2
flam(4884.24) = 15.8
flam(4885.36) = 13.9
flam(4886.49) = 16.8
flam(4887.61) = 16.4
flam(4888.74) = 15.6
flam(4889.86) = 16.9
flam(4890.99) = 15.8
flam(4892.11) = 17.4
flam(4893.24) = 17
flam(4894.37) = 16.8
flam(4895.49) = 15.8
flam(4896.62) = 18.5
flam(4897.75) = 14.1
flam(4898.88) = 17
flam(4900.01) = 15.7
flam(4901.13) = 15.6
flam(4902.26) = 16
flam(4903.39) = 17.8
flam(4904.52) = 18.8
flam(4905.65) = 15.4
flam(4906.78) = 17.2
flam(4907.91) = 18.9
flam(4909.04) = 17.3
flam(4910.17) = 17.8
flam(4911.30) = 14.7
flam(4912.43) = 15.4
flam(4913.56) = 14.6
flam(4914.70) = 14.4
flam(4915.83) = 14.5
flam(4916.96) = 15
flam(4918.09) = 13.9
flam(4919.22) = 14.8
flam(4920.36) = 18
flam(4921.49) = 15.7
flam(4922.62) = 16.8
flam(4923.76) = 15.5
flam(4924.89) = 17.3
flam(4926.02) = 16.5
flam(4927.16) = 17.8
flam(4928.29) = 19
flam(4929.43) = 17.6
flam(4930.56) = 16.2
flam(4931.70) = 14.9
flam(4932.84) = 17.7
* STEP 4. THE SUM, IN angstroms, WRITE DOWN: -1.1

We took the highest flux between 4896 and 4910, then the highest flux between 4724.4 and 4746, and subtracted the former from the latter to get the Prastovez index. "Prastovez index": 0.9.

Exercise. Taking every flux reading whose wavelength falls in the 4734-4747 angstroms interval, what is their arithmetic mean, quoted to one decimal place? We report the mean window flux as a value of 17.7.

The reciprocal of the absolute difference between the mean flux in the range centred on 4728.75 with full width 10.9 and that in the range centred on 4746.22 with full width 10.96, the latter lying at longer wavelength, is 1.5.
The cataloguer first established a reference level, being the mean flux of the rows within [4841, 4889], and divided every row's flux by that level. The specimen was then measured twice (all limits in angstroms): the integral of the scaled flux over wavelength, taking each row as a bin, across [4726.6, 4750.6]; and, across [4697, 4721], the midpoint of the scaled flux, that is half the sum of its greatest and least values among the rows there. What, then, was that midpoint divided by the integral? 0.0394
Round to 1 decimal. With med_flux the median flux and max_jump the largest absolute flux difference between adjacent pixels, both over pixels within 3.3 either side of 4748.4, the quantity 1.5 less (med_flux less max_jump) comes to -12.9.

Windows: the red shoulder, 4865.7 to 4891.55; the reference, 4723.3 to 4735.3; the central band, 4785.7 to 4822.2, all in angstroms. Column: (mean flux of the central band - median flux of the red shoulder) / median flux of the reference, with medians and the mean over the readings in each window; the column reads 0.045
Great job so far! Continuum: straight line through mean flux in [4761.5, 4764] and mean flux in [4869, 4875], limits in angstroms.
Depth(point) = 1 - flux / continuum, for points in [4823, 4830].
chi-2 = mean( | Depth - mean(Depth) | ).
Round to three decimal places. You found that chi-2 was 0.036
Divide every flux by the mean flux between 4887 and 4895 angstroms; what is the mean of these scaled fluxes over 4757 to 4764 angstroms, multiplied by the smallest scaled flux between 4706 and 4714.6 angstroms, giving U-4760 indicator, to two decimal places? 0.90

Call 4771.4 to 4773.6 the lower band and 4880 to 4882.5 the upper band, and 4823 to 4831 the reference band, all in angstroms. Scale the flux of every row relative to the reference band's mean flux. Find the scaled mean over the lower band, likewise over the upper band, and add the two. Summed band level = 2.3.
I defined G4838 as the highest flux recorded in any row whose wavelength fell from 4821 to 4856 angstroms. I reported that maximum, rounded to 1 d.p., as 18.0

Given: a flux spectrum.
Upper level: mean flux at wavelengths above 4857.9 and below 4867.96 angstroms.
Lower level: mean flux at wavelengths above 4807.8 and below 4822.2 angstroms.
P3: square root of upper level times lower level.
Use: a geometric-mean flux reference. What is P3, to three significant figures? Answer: 17.4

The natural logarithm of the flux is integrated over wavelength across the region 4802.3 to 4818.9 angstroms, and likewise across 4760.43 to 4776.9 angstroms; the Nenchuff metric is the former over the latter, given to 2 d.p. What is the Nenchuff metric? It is 0.97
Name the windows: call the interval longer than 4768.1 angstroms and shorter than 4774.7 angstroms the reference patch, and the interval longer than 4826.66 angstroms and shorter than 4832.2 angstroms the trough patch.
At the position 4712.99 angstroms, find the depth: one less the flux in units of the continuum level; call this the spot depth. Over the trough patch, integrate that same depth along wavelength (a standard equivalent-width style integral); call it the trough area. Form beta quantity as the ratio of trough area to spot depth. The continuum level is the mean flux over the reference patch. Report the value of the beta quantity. 11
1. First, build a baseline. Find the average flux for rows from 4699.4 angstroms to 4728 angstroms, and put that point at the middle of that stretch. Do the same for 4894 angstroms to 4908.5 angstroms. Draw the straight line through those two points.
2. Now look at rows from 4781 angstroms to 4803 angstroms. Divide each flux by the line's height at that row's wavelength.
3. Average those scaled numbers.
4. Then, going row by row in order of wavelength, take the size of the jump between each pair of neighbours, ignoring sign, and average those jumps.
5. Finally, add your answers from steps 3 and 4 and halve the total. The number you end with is 0.54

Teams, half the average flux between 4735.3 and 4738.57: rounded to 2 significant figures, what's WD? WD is 9.4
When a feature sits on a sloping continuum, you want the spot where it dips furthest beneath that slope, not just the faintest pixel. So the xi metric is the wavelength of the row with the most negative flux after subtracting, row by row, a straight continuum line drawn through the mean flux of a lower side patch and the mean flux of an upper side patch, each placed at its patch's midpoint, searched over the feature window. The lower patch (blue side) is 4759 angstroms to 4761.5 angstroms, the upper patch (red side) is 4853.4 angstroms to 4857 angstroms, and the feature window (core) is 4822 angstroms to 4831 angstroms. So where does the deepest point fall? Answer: 4827.21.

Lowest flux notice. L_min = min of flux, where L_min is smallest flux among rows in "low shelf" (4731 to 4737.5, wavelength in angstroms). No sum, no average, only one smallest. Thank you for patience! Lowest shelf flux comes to 16.4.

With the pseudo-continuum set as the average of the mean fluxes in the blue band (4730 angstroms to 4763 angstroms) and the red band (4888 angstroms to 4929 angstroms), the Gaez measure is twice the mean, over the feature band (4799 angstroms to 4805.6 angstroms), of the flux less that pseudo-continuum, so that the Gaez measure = 1.5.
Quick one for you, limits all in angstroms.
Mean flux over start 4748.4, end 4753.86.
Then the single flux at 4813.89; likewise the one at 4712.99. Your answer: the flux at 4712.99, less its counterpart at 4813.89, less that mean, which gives -17.5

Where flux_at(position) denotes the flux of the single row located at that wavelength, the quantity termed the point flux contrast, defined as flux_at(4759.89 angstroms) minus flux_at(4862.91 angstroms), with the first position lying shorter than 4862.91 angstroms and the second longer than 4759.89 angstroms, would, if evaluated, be -19.1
